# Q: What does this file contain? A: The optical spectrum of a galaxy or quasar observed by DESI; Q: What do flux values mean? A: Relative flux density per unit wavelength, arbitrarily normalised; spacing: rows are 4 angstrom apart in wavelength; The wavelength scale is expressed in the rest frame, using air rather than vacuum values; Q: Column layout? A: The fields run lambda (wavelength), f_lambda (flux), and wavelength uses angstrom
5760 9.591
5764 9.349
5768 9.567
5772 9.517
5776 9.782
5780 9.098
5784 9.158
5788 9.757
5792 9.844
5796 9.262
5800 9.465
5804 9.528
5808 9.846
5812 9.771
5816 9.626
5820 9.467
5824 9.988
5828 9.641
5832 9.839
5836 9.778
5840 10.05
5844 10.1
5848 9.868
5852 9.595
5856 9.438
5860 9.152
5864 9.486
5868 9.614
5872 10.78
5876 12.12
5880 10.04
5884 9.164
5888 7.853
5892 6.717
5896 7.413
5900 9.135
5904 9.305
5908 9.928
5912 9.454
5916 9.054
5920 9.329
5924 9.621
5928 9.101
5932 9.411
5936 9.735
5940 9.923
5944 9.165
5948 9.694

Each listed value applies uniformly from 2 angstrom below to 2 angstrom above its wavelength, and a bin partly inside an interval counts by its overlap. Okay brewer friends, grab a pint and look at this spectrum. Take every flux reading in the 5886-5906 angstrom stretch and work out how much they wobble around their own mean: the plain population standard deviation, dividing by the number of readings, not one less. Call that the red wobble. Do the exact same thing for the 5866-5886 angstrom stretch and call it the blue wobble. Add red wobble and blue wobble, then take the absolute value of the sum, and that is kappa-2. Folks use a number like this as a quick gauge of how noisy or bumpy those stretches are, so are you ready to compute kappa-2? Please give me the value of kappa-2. 2.0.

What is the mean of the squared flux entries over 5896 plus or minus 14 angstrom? 73.5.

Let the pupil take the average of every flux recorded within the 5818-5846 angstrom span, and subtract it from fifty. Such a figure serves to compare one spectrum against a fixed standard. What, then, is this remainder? 40.16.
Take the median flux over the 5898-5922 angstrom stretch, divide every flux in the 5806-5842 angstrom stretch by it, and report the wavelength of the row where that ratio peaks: 5840 angstrom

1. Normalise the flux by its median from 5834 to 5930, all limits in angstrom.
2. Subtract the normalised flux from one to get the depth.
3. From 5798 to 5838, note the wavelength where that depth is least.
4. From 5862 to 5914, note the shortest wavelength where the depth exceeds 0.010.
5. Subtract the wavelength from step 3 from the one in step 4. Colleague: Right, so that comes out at 60 angstrom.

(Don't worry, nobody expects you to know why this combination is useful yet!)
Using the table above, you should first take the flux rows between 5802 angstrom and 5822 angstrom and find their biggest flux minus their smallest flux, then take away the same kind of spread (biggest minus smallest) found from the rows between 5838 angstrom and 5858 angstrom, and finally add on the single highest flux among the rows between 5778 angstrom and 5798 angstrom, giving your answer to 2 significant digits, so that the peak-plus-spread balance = 9.6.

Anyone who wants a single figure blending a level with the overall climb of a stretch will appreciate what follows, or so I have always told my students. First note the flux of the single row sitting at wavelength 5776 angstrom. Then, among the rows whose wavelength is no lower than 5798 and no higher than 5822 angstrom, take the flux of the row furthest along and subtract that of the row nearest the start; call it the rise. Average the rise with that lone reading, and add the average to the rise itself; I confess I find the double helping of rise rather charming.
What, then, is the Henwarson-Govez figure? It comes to 4.9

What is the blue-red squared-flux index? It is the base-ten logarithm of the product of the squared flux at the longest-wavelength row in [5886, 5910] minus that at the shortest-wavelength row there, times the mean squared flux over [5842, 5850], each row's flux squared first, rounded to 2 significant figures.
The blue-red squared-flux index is 3.6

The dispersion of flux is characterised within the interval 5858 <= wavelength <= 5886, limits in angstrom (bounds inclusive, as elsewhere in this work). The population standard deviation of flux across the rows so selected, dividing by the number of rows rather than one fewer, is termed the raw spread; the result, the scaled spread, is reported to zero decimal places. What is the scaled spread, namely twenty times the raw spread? 20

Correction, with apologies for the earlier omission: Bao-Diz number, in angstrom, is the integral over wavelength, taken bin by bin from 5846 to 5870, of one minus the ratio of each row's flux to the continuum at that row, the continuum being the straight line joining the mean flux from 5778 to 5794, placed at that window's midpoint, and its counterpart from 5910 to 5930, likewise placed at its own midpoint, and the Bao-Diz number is -0.4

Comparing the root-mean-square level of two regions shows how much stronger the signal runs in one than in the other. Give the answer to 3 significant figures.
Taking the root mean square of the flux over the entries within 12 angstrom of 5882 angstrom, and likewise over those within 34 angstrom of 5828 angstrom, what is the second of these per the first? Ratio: 1.01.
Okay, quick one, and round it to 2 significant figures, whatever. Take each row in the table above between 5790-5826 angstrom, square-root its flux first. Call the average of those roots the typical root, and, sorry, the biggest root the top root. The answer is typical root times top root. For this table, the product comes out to 9.8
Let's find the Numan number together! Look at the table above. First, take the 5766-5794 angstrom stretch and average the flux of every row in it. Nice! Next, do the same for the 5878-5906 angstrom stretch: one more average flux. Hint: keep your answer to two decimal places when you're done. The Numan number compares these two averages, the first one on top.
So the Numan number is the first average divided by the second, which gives 1.12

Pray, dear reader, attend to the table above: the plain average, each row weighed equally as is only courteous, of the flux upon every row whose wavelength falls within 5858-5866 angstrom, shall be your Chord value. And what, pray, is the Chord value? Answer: 9.32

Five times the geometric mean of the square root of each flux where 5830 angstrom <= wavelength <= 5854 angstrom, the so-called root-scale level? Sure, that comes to 15.7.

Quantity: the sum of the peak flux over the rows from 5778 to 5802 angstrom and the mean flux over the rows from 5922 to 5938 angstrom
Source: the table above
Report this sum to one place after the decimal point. 19.3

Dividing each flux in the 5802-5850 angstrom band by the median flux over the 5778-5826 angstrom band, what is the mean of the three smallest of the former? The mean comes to 0.996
